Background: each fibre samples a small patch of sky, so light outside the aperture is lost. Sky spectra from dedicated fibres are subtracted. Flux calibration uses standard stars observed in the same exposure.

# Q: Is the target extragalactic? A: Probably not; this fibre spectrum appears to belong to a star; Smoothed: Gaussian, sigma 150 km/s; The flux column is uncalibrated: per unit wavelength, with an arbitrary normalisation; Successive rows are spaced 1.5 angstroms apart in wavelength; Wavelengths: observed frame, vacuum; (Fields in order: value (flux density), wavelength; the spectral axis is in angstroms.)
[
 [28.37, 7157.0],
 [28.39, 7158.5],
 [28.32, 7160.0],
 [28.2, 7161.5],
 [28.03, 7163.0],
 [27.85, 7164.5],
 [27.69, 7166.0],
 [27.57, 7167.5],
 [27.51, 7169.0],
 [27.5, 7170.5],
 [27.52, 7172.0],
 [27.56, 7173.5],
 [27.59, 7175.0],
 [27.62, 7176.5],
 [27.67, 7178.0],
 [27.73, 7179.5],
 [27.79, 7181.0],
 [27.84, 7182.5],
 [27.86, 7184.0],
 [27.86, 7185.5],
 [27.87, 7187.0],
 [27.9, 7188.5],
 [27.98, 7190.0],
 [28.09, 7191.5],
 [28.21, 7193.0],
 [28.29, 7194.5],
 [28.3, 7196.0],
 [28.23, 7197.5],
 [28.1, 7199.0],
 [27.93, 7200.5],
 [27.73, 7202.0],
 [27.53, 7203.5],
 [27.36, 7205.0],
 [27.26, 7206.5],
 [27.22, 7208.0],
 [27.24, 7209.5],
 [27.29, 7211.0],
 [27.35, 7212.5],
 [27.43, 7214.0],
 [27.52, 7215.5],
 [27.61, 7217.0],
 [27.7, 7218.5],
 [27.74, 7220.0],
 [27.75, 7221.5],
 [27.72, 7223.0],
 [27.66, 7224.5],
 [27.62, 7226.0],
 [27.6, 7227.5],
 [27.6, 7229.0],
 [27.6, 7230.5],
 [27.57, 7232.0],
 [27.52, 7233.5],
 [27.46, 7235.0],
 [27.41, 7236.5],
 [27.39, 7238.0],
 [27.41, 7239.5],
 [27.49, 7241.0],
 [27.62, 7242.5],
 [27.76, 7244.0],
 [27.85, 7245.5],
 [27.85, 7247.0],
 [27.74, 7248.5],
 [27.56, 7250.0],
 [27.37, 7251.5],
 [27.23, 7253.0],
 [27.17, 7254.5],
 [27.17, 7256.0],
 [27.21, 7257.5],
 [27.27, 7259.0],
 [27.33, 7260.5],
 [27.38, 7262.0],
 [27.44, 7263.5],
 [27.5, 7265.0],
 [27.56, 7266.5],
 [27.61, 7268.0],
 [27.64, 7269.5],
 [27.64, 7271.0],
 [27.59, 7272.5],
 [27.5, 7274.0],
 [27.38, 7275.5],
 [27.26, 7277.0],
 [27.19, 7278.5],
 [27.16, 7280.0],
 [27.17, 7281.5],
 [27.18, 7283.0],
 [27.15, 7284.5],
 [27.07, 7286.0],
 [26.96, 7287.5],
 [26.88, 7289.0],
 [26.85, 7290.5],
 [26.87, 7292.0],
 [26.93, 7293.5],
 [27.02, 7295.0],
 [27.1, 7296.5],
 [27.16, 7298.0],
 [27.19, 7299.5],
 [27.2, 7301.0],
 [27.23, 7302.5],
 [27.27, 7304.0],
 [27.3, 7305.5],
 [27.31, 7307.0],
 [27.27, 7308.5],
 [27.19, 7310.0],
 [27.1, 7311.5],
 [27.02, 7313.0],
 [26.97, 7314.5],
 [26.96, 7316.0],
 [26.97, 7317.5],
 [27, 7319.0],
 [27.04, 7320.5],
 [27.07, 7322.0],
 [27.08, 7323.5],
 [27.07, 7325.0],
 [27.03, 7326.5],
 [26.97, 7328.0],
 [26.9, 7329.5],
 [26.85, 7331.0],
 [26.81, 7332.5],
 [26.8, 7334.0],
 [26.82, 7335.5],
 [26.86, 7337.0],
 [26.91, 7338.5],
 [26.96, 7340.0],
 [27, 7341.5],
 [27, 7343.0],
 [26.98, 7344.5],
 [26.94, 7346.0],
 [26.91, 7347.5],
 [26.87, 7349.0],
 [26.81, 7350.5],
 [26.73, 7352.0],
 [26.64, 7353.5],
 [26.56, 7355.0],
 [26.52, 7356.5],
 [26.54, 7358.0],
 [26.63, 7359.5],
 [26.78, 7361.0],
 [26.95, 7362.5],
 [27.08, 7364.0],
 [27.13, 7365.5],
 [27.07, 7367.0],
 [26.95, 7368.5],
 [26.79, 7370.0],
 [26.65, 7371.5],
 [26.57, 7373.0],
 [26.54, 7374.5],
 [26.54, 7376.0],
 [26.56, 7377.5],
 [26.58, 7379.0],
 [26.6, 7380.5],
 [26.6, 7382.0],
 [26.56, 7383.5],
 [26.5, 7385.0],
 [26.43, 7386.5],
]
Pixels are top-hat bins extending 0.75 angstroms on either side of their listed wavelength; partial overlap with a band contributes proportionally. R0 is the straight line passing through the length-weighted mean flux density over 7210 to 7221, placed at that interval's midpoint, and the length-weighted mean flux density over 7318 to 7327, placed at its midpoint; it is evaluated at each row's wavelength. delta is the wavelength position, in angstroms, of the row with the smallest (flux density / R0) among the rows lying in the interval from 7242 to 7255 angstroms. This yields 7254.5 angstroms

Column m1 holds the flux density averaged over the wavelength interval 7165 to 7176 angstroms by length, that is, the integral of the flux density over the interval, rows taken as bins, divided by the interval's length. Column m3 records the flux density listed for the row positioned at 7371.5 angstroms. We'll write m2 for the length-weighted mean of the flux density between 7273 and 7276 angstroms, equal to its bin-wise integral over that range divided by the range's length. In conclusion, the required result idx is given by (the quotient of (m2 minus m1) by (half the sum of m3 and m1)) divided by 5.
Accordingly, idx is -0.001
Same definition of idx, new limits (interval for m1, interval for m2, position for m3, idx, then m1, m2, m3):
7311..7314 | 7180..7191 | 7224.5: 0.006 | 27.0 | 27.87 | 27.66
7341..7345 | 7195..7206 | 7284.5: 0.007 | 27.0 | 27.88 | 27.15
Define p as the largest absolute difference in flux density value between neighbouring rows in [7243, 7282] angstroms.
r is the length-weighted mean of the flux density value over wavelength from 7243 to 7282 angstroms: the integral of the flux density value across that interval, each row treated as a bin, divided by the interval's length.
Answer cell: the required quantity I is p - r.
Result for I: -27.26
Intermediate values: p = 0.190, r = 27.4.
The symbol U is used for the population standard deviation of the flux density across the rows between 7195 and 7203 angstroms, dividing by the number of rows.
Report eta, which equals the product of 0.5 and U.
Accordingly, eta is 0.10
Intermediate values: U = 0.21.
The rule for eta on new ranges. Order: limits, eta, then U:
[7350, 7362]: 0.05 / 0.10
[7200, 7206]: 0.11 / 0.21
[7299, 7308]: 0.02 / 0.05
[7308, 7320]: 0.05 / 0.11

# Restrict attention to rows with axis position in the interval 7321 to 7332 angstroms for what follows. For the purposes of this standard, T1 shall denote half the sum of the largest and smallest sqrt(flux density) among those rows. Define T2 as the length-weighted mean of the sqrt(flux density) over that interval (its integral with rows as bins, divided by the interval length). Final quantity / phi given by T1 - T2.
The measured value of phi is -0.0027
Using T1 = 5.19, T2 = 5.20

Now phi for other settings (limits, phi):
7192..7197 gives -0.0001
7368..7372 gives 0.0004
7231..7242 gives 0.0009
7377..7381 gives 0.0000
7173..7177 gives 0.0000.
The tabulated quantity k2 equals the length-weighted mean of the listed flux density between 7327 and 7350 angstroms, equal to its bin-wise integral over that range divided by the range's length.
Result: 26.9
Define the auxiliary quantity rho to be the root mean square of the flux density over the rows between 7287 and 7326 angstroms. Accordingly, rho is 27.1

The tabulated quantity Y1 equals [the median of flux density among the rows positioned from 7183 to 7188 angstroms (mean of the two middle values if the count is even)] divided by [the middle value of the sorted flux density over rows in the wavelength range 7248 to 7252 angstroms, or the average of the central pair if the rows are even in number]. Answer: 1.01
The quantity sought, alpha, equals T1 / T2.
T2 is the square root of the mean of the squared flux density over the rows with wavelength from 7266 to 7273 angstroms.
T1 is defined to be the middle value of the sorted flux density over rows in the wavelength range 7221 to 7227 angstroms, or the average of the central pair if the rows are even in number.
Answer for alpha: 1.003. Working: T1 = 27.69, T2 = 27.61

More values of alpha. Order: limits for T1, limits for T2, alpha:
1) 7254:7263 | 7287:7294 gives 1.013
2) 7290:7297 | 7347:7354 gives 1.005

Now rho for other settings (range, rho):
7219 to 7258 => 27.5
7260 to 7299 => 27.3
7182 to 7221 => 27.7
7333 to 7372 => 26.8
